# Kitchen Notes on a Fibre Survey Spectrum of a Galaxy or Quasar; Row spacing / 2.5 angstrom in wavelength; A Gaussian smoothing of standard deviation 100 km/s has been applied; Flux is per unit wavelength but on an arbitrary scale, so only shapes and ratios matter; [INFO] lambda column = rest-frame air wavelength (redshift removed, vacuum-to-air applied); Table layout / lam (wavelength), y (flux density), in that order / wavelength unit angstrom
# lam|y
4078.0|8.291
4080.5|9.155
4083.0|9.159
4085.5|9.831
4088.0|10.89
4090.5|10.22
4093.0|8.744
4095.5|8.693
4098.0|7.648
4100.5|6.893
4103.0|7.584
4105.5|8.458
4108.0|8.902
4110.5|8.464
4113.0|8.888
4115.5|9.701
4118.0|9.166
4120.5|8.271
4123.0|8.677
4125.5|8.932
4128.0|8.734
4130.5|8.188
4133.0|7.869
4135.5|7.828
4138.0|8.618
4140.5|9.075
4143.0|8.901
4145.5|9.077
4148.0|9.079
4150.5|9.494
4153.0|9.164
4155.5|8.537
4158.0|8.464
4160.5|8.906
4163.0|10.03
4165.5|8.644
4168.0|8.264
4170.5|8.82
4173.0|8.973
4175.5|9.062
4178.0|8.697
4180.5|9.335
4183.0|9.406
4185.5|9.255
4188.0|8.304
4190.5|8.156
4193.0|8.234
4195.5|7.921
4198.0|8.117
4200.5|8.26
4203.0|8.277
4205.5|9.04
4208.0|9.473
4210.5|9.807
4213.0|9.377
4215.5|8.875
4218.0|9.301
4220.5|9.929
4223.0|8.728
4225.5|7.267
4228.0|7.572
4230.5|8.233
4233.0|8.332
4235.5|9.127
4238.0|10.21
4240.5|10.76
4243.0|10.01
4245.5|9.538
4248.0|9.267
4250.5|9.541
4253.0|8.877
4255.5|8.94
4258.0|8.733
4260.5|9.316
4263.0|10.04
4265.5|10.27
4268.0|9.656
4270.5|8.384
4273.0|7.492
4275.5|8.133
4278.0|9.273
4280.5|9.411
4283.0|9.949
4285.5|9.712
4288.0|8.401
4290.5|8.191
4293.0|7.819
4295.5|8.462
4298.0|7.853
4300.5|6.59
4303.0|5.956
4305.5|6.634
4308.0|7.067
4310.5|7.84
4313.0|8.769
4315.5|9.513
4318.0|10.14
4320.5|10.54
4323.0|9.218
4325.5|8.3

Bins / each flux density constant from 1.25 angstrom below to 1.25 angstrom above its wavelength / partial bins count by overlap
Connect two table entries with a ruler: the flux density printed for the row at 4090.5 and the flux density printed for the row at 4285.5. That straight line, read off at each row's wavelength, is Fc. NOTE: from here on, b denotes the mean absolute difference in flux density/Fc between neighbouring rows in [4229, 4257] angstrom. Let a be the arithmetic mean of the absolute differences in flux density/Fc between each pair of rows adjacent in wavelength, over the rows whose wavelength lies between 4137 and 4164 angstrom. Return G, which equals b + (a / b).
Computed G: 0.8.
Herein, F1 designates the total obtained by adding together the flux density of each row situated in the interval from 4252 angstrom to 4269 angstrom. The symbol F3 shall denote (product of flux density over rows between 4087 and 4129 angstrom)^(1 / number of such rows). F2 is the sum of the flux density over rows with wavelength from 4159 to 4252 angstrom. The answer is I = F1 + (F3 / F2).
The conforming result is 66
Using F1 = 66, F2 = 331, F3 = 8.7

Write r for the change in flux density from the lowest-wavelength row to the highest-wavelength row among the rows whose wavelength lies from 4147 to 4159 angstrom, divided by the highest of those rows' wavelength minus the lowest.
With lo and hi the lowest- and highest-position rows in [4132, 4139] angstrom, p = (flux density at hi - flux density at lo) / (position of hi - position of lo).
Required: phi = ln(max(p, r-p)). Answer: -1.9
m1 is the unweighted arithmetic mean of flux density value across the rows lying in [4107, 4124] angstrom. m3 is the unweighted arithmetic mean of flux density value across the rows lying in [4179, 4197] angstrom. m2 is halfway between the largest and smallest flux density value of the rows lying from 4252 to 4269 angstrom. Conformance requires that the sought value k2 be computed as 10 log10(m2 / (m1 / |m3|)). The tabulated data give 9.7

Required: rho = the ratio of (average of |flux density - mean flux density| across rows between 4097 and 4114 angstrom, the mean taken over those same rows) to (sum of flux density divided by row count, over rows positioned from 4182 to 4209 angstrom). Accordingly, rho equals 0.074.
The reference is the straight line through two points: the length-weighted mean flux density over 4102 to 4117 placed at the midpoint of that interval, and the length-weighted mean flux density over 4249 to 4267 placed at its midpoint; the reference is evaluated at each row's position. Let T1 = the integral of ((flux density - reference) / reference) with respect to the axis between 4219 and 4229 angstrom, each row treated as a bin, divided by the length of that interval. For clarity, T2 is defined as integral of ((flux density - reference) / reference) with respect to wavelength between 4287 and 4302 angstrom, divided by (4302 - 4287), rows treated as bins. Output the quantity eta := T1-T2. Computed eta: 0.09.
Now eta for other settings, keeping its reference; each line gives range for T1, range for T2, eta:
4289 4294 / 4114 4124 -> -0.18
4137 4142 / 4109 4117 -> -0.03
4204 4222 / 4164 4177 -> 0.04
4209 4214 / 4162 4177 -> 0.05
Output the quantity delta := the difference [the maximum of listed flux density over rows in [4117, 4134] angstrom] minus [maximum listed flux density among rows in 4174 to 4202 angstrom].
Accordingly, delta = -0.24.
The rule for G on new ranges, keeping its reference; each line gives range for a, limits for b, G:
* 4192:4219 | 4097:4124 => 0.6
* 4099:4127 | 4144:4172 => 1.1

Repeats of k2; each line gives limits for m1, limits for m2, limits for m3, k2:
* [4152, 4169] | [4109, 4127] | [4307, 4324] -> 9.6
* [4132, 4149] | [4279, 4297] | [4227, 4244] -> 9.8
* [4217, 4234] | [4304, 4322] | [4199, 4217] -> 9.6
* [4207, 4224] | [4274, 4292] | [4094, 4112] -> 8.9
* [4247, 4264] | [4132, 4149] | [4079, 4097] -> 9.4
